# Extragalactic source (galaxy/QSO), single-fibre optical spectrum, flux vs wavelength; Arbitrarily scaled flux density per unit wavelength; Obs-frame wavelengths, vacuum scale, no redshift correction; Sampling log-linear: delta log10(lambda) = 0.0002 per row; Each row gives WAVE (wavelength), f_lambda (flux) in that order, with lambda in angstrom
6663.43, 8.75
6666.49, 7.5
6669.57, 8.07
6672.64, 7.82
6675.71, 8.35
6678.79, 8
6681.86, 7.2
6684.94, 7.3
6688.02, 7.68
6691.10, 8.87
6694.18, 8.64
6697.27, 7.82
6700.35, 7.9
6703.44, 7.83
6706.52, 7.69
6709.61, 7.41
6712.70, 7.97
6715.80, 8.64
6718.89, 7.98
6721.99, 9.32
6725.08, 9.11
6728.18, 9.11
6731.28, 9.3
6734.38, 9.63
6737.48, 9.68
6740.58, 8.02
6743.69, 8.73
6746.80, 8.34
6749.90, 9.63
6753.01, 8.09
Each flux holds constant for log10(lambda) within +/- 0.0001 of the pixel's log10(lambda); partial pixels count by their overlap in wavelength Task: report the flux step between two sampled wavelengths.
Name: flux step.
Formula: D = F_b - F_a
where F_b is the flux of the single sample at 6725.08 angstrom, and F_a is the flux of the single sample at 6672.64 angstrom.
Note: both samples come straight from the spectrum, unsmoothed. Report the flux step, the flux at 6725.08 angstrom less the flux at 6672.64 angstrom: 1.3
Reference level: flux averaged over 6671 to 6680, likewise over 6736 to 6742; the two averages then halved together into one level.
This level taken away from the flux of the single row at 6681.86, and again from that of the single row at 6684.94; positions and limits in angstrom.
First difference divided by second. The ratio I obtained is 1.09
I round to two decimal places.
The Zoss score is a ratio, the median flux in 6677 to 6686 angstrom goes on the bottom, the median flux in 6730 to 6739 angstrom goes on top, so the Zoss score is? 1.32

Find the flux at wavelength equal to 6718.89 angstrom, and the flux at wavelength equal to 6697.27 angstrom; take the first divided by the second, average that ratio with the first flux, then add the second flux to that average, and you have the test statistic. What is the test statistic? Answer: 12.3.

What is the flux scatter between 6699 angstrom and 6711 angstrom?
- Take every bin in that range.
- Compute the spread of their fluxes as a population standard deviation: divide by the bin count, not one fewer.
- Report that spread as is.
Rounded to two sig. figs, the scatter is 0.19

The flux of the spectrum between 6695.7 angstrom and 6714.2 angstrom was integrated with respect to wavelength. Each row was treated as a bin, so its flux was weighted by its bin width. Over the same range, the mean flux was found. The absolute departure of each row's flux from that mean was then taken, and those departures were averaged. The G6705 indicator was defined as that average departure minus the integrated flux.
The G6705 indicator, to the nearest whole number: -144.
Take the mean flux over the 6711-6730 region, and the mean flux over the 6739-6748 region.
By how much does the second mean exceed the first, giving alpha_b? -0.32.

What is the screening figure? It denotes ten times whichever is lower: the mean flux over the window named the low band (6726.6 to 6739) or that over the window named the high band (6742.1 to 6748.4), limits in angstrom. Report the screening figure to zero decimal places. 85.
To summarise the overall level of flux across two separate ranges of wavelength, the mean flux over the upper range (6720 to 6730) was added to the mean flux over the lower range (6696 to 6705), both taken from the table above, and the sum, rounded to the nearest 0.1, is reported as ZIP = 17.0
